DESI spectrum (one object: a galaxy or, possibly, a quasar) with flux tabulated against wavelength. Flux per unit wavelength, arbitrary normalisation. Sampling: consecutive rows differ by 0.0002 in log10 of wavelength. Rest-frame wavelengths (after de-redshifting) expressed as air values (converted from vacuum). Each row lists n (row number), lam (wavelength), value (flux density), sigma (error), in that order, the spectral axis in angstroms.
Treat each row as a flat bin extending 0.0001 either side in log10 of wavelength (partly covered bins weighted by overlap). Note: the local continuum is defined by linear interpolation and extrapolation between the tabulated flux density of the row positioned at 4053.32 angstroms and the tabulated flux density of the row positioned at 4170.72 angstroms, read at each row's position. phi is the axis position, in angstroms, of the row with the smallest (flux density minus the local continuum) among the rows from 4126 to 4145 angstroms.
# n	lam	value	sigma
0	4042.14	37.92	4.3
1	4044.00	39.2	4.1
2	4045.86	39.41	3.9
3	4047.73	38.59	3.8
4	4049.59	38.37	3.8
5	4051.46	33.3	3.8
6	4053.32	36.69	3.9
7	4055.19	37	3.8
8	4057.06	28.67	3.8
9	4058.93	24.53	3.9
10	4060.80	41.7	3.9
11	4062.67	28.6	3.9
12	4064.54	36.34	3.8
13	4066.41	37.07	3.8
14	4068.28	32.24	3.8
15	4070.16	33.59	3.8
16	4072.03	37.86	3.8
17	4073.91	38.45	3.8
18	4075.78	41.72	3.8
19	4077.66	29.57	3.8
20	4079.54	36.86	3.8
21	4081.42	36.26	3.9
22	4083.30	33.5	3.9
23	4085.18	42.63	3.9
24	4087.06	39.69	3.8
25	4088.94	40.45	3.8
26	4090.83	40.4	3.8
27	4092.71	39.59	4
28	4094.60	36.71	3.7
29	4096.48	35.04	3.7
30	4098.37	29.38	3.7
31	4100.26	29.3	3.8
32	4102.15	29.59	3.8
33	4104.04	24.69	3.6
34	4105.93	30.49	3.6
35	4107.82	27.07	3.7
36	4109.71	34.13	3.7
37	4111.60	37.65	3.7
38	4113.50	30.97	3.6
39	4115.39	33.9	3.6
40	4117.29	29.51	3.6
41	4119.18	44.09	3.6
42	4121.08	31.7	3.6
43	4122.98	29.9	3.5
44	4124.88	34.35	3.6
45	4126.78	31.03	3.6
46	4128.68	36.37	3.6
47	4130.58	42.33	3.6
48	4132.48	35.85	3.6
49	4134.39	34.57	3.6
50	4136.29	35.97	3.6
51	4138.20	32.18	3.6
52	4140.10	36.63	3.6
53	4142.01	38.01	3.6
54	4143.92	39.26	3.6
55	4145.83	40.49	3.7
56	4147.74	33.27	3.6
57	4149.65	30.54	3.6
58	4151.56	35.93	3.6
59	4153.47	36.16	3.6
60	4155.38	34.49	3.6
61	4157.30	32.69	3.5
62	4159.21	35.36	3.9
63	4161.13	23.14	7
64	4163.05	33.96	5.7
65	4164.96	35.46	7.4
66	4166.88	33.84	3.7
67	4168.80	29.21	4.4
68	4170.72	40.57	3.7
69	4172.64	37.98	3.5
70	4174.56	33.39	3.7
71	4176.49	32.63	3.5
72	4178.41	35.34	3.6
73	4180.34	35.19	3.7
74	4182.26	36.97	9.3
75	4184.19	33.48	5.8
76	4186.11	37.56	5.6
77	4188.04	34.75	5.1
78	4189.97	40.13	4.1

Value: 4126.78 angstroms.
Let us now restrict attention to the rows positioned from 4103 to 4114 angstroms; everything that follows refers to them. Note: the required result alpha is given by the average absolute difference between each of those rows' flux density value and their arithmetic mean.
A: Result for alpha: 3.4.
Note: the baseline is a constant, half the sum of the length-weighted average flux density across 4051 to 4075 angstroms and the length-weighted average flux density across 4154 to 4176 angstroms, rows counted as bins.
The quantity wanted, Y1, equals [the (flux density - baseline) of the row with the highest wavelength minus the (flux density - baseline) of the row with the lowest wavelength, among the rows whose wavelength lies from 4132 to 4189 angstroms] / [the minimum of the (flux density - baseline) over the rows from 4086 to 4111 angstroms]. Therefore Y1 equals 0.1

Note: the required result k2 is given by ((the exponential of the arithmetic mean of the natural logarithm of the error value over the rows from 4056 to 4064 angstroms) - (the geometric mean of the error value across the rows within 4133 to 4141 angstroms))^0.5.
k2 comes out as 0.52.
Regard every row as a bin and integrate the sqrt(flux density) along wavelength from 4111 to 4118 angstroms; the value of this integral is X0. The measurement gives 40.1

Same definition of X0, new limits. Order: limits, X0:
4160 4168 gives 44.8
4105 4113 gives 45.4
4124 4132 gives 48.0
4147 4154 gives 40.7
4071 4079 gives 48.5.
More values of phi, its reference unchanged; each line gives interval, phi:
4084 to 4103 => 4100.26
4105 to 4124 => 4107.82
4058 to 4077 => 4058.93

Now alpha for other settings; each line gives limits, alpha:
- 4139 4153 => 2.6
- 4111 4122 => 4.2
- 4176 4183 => 1.2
